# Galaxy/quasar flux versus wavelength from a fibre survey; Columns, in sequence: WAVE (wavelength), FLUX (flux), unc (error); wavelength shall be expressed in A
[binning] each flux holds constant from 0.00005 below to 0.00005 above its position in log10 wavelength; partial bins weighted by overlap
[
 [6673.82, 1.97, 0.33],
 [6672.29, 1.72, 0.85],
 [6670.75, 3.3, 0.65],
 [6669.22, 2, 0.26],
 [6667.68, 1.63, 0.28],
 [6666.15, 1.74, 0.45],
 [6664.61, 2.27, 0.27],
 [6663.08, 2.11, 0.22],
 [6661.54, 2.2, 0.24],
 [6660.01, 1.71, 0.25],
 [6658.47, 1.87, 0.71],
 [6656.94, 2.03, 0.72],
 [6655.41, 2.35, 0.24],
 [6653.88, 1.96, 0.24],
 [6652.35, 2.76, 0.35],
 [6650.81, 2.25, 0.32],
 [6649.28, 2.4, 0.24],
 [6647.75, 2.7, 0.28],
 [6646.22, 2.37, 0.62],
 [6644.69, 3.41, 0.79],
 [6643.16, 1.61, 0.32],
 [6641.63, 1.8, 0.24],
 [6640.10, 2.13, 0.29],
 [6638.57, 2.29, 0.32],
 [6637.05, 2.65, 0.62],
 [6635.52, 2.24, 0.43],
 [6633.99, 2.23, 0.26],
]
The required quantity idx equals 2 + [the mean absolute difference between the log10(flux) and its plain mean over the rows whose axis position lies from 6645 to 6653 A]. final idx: 2.032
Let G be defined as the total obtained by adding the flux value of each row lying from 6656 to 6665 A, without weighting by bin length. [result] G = 12.2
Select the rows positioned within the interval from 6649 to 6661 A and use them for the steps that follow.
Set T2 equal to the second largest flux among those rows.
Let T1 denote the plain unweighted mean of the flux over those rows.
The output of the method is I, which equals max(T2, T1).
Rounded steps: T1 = 2.2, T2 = 2.4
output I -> 2.40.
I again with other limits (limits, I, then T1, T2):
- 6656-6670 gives 2.20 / 2.0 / 2.2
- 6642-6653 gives 2.76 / 2.5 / 2.76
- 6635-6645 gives 2.65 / 2.3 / 2.65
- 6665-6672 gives 2.17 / 2.2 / 2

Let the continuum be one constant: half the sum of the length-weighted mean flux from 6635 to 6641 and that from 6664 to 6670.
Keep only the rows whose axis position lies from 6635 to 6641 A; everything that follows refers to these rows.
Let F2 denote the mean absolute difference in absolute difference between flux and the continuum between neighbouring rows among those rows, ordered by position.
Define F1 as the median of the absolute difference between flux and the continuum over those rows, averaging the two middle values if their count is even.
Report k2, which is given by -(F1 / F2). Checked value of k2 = -0.5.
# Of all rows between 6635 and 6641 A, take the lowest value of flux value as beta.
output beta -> 2.13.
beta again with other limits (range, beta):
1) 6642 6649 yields 1.61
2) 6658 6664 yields 1.71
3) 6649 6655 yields 1.96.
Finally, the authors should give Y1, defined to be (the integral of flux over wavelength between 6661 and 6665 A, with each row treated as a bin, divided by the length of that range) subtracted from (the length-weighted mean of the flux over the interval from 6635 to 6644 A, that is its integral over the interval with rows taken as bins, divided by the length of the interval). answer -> -0.06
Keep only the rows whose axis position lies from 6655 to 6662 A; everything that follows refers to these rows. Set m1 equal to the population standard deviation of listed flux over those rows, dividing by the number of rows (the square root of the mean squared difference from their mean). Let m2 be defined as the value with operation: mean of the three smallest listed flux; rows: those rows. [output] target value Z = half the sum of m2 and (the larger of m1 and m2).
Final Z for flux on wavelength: 1.87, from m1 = 0.23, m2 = 1.87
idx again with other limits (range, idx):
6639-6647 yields 2.091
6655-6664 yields 2.038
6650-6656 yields 2.042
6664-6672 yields 2.089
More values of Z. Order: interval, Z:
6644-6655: 2.19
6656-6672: 1.69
